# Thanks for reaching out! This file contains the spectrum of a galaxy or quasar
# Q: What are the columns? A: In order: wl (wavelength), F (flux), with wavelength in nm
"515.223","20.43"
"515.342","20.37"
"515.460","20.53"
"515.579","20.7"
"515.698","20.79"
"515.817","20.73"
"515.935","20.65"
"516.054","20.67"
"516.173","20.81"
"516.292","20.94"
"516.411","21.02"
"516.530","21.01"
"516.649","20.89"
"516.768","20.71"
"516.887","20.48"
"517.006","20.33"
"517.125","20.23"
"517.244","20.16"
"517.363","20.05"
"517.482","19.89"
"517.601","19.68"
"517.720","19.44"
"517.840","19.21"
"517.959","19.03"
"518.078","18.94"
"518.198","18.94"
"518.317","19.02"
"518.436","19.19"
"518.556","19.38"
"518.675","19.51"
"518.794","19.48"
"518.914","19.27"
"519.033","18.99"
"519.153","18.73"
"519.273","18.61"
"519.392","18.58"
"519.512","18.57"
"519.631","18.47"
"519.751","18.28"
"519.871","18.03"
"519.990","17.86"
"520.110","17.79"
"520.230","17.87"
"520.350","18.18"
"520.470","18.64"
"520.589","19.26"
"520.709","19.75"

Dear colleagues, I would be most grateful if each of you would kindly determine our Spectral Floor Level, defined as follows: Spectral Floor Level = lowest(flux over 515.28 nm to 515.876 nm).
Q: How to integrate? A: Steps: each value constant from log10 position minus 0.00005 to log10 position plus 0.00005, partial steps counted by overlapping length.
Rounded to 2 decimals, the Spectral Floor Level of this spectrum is 20.37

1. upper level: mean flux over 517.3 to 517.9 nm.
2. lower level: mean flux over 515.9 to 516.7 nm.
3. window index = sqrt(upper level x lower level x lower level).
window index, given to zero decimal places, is 92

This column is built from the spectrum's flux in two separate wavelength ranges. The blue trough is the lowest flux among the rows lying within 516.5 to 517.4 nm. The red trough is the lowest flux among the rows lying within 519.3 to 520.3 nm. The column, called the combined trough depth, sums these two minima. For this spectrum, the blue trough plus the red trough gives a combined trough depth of 37.8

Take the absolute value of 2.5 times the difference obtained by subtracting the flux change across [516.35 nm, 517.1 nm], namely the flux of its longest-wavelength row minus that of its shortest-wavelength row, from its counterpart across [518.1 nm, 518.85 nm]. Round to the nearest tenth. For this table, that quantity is 3.1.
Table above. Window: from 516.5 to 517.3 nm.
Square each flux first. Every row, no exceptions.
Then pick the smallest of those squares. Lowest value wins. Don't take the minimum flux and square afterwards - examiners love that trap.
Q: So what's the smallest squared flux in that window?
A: 406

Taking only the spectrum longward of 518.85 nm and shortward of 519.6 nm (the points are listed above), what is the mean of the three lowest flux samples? 18.6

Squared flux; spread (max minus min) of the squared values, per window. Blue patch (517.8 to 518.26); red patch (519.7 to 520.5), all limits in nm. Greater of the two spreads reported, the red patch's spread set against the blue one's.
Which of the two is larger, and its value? 31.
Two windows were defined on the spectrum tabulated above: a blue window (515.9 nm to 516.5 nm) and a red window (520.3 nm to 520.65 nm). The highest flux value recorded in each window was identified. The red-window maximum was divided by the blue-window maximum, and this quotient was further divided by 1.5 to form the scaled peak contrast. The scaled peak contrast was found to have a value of 0.611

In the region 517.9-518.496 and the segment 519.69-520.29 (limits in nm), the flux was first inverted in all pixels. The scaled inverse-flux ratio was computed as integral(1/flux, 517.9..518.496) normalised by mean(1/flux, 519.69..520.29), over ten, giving 0.0563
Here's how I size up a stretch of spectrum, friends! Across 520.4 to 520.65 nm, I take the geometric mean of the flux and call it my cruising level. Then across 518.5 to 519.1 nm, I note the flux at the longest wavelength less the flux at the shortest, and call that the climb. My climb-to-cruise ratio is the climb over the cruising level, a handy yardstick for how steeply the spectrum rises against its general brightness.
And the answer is -0.021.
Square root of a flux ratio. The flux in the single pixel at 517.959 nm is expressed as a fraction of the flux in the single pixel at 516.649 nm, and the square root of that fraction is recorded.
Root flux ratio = 0.954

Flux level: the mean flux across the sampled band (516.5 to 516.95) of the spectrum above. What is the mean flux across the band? 20.8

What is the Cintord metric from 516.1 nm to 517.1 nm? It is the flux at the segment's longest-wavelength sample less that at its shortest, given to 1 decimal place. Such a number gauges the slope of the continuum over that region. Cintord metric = -0.5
